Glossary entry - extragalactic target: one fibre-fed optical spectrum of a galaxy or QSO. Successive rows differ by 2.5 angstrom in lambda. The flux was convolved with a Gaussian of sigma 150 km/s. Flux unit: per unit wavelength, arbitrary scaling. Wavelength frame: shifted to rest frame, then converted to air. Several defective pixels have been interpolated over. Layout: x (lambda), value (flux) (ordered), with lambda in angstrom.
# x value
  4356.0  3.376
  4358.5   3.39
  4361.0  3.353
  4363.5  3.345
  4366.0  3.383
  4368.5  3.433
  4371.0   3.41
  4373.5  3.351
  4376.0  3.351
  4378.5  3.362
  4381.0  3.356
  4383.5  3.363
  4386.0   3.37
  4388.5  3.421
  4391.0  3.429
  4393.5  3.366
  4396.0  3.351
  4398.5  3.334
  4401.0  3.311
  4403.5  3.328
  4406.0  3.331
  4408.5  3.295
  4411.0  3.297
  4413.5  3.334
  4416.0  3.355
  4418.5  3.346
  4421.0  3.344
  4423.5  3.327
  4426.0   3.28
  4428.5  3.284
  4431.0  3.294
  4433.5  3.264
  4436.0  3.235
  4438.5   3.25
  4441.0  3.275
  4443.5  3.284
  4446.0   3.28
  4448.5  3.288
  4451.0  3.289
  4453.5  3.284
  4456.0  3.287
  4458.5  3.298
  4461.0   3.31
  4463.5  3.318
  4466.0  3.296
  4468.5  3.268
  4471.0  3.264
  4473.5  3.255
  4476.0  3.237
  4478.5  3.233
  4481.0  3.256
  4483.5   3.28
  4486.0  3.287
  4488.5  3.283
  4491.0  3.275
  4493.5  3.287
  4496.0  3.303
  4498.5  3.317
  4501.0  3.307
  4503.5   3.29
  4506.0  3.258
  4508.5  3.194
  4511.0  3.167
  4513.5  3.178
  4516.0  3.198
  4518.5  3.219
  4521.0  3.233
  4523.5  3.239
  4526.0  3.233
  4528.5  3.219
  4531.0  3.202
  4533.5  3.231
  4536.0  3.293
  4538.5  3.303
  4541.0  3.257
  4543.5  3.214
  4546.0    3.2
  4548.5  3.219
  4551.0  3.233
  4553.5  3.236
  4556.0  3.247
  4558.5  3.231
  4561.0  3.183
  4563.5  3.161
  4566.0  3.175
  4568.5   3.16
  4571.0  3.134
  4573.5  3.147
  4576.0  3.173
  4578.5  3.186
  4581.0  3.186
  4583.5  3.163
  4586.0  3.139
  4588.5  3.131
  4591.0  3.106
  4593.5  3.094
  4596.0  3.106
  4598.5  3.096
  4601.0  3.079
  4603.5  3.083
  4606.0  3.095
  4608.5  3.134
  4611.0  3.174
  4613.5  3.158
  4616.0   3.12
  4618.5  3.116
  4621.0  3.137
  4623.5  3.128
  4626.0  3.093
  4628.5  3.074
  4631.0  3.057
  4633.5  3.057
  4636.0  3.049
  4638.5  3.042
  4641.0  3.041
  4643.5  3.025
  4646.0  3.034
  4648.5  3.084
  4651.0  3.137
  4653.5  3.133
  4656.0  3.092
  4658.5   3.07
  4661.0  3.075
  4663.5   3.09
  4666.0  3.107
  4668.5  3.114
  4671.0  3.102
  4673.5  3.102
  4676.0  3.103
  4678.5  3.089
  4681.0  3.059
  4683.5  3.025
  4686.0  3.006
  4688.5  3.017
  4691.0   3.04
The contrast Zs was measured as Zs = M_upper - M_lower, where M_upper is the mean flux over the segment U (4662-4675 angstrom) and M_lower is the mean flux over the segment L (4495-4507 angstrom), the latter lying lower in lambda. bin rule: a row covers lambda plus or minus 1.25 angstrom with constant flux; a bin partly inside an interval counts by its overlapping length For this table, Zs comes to -0.19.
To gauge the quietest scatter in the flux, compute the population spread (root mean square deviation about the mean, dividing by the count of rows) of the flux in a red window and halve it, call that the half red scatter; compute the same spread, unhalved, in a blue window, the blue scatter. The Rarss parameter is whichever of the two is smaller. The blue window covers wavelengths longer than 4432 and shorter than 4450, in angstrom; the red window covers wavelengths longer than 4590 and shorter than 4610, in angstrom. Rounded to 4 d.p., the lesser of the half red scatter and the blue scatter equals 0.0080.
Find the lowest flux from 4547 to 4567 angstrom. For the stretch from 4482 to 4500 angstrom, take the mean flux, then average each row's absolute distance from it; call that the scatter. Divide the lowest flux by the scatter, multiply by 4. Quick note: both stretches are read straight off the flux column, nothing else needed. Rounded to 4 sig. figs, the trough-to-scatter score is 1122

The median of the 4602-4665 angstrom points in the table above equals 3.09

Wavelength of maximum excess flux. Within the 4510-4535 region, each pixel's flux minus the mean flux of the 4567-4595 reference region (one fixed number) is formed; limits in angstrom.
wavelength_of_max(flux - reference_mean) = 4523.5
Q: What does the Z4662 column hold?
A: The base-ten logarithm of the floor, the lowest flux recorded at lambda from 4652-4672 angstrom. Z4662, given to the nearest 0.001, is 0.487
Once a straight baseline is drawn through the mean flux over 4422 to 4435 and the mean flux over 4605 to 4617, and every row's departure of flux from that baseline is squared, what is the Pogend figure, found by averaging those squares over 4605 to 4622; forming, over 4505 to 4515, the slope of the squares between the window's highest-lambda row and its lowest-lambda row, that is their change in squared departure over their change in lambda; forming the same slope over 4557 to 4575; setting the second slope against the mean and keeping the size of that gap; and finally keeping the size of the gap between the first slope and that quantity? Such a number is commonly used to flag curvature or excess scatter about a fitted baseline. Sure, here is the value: 0.0007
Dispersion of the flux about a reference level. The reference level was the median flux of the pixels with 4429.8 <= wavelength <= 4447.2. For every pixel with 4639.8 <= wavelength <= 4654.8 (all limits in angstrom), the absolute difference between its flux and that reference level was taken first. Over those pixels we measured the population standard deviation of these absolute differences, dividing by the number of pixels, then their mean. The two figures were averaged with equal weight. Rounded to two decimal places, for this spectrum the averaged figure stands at 0.12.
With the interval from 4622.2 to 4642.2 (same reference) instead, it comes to 0.12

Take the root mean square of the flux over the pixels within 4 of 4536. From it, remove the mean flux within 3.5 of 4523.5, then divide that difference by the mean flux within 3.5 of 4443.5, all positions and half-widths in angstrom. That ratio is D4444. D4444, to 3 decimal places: 0.012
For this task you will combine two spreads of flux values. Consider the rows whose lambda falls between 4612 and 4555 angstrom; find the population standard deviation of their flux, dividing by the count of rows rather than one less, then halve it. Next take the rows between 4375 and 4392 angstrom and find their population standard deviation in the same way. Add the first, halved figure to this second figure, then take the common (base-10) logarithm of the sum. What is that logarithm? -1.28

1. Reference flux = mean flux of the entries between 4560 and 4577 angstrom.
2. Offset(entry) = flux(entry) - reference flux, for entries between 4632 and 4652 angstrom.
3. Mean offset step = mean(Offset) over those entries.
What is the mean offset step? -0.10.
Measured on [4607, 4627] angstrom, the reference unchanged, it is -0.03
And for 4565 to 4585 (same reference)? 0.00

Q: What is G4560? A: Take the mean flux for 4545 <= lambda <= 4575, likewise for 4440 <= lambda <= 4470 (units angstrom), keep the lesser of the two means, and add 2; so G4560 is 5.19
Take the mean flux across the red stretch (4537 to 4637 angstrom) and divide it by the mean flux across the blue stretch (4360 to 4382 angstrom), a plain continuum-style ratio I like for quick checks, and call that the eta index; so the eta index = 0.93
